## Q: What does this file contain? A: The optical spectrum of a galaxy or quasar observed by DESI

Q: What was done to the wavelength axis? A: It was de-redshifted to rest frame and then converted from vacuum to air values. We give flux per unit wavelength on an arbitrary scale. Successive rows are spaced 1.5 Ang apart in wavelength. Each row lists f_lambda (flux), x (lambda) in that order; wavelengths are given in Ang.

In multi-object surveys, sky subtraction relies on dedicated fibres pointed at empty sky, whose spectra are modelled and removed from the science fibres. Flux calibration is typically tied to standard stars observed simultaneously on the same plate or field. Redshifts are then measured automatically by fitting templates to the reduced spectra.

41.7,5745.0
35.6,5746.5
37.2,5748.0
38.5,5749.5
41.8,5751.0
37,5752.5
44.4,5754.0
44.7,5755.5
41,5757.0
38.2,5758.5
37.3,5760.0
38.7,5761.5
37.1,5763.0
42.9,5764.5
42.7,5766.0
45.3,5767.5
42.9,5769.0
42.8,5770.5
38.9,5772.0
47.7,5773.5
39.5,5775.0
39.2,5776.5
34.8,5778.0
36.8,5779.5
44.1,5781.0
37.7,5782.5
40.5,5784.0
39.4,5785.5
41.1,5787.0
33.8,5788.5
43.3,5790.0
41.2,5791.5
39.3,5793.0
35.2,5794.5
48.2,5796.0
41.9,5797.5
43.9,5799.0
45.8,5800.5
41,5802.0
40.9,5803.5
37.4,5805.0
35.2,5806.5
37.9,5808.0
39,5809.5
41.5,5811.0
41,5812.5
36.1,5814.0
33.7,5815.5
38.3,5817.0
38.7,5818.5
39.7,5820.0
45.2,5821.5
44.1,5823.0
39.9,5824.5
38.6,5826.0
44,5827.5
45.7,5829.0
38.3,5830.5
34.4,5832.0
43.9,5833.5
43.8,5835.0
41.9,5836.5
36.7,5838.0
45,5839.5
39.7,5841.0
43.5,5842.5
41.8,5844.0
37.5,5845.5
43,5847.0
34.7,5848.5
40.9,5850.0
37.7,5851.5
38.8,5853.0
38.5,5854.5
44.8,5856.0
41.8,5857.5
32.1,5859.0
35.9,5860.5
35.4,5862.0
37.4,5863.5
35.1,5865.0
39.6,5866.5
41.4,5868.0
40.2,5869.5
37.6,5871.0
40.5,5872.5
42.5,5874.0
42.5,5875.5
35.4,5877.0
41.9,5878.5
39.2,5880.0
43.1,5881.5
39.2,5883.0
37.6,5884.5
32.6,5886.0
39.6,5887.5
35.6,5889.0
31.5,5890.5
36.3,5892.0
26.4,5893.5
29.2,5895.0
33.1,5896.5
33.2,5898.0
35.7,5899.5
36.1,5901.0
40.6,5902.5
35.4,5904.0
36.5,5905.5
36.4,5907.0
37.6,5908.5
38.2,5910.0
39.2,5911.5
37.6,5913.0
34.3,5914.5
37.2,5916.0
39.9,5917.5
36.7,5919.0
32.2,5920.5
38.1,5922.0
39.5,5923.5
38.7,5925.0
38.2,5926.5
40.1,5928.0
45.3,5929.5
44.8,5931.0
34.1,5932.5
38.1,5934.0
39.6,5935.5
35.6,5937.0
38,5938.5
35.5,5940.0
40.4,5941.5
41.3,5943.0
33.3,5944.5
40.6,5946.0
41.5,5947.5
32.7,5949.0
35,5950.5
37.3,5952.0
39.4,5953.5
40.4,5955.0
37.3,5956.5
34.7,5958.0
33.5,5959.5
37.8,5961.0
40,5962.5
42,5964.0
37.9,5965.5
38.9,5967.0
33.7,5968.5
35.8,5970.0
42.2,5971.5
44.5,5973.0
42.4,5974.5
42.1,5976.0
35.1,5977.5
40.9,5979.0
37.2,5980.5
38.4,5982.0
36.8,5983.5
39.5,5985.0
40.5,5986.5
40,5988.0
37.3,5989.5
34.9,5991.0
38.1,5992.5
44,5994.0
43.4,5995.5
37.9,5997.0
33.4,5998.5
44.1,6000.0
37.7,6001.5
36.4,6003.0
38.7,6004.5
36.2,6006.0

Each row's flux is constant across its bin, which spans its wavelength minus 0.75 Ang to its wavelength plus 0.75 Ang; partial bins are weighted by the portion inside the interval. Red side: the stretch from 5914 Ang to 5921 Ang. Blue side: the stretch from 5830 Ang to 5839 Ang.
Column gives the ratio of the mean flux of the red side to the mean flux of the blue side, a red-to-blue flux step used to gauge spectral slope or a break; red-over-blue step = 0.91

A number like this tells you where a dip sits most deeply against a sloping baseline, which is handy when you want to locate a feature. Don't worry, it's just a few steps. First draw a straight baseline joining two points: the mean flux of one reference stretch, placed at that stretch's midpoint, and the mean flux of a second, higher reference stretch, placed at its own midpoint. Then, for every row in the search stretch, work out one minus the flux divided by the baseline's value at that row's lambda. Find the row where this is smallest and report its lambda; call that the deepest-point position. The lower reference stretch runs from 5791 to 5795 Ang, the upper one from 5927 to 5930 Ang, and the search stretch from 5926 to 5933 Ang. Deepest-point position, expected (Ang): 5929.5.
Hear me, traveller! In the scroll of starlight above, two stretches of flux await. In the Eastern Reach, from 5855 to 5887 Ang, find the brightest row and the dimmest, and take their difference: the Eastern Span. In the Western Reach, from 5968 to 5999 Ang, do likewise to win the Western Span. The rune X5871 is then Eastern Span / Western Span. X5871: 1.14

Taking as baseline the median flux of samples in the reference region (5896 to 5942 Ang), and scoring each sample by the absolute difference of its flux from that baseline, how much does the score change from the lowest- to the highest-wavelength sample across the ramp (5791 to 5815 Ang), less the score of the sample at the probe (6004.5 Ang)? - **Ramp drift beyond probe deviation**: -3.2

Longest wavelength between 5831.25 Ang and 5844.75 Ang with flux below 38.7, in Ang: 5838.0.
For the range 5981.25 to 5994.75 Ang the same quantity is 5992.5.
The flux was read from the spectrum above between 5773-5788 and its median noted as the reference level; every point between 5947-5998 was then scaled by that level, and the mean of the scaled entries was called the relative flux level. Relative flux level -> 0.98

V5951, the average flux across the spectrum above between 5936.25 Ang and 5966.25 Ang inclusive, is 37.7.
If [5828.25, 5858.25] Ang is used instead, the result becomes 40.6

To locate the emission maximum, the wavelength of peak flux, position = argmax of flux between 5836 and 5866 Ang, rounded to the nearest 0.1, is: 5839.5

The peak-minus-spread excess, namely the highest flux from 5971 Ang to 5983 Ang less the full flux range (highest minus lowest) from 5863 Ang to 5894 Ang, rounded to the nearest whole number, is 28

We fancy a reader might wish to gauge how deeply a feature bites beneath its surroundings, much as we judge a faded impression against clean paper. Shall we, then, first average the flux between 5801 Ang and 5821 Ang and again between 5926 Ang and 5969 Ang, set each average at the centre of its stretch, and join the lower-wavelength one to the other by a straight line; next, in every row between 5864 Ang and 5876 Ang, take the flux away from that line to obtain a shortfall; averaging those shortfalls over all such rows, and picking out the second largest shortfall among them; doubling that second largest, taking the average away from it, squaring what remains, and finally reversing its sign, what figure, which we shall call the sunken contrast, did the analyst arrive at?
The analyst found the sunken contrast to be -9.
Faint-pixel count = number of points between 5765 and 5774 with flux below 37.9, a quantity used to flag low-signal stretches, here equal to 0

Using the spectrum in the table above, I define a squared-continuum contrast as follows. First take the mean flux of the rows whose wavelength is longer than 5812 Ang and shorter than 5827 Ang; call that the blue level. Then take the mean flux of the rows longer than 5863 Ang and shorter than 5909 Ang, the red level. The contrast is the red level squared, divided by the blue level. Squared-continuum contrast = 35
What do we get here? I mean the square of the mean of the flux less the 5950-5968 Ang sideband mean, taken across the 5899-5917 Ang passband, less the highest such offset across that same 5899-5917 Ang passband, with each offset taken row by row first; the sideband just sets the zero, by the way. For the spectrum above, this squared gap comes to 12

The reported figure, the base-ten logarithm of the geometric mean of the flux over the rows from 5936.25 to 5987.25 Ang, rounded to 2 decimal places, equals 1.58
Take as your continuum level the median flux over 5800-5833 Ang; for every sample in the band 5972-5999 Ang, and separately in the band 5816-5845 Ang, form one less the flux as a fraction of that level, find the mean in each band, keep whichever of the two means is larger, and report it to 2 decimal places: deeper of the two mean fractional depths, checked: 0.00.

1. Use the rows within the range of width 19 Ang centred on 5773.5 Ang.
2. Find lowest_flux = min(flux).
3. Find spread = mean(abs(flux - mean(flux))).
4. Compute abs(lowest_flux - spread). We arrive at 31.7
